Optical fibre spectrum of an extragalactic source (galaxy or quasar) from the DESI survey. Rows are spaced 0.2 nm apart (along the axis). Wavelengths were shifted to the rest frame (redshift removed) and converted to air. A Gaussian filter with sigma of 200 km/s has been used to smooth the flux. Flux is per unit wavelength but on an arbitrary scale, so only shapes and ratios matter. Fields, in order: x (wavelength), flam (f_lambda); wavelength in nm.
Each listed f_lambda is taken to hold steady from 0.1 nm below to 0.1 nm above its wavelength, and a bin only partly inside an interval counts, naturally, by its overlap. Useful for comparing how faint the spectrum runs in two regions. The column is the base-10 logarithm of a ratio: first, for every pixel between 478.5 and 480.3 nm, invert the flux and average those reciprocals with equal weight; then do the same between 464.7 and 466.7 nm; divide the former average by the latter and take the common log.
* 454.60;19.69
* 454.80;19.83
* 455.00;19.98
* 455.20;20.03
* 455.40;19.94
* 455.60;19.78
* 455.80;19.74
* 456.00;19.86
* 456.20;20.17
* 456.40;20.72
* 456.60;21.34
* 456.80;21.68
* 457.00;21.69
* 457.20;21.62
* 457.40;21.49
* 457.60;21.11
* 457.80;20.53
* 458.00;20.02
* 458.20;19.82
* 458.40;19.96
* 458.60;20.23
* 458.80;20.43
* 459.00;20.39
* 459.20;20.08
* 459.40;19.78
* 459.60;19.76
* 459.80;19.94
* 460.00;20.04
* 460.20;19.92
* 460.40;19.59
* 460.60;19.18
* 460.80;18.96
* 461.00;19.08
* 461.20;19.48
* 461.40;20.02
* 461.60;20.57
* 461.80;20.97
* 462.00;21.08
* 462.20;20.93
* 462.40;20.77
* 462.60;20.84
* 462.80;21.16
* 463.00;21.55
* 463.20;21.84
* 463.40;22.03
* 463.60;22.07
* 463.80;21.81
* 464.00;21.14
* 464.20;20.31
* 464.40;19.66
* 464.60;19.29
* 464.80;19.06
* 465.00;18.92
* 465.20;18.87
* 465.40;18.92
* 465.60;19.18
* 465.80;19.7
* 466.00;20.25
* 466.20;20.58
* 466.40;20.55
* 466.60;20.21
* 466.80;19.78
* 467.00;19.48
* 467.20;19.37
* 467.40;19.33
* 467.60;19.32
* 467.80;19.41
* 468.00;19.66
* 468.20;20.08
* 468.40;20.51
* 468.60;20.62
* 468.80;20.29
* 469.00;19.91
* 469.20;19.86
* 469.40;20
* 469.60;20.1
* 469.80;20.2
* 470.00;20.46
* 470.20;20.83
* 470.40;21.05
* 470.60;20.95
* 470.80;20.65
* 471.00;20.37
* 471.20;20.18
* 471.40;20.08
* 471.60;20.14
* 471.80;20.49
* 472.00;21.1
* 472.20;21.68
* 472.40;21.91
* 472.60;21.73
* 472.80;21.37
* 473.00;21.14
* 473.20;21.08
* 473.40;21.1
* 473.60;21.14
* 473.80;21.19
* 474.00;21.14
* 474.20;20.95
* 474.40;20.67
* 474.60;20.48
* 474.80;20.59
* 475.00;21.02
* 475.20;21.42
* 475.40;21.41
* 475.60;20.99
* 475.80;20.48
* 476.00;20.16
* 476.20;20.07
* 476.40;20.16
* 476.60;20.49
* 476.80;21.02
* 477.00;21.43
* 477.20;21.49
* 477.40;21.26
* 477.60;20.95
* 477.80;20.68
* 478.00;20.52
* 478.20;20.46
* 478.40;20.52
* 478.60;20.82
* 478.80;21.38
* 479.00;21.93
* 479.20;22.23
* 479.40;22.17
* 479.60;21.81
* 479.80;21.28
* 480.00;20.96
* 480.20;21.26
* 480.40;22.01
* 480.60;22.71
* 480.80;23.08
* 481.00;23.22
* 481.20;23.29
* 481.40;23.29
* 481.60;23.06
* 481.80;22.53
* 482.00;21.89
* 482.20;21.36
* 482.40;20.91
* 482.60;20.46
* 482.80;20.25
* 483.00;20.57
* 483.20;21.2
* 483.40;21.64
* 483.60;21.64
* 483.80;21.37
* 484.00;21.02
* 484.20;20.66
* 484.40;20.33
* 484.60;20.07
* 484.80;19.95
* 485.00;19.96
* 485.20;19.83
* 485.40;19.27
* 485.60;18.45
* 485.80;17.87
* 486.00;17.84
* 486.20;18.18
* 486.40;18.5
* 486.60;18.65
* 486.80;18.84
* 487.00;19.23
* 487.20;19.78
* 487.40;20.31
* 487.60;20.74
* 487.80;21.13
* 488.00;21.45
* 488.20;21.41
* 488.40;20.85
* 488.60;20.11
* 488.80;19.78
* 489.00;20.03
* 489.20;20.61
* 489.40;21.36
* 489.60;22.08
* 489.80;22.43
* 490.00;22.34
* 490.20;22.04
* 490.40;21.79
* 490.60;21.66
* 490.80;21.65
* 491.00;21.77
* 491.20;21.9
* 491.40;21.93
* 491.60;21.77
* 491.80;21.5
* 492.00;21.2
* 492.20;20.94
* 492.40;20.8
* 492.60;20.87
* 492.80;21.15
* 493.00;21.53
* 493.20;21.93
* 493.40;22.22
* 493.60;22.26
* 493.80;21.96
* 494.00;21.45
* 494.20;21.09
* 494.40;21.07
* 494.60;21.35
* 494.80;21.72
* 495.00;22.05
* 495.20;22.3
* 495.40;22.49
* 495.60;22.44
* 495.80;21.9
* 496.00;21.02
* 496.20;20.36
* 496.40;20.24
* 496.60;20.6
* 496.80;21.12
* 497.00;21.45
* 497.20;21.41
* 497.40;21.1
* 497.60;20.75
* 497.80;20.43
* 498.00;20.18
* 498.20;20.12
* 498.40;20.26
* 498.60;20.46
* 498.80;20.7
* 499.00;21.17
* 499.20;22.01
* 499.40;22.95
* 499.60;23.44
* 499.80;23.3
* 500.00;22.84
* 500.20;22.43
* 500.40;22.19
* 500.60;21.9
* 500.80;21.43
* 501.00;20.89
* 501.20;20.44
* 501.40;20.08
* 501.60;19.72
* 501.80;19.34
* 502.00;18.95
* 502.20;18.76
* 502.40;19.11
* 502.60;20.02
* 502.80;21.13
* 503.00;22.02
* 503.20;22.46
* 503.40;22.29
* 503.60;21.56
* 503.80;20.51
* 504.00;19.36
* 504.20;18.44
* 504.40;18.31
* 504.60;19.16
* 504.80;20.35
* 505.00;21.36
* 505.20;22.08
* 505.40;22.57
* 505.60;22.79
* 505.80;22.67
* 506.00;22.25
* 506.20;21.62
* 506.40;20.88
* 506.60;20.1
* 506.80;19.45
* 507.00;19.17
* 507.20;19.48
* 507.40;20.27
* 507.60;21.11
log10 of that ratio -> -0.041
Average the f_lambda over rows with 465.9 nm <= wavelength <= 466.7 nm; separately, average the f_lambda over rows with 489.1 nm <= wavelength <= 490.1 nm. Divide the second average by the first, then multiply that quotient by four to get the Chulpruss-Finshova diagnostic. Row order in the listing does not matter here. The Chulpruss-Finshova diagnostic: 4.27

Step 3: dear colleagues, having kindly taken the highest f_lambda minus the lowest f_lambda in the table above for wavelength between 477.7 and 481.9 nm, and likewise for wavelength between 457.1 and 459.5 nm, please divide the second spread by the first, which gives 0.65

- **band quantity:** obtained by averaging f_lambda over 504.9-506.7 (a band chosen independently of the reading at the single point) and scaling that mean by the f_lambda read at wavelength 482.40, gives 456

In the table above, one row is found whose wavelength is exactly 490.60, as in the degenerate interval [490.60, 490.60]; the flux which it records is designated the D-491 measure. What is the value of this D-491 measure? 21.66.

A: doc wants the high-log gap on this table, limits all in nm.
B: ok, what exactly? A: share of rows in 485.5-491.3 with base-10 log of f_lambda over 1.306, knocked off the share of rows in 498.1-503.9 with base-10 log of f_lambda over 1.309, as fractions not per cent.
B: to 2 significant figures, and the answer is 0.10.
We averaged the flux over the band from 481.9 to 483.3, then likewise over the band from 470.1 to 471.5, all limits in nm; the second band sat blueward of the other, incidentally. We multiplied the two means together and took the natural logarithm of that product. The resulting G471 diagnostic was 6.067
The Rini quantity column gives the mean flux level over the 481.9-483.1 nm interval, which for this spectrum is 20.9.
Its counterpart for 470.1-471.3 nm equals 20.7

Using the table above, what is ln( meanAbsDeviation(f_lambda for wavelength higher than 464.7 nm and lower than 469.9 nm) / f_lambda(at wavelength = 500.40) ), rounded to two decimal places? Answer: -3.86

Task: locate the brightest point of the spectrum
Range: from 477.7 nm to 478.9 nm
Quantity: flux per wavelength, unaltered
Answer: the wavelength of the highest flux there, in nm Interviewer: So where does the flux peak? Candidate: 478.80 nm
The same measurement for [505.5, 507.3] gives 505.60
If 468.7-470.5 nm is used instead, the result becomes 470.40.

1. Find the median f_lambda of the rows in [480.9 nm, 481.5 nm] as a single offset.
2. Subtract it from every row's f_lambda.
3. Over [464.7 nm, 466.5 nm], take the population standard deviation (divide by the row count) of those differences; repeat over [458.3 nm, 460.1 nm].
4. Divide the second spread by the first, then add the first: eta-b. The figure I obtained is 1.02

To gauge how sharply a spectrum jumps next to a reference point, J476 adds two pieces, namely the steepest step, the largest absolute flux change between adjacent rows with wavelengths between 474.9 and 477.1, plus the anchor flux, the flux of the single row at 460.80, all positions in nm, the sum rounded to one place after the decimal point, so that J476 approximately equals 19.5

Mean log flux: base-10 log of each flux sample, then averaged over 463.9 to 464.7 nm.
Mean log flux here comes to 1.303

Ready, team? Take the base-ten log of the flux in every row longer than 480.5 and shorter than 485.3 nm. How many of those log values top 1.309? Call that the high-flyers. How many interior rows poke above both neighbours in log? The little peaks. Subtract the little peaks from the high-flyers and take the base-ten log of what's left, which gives 1.2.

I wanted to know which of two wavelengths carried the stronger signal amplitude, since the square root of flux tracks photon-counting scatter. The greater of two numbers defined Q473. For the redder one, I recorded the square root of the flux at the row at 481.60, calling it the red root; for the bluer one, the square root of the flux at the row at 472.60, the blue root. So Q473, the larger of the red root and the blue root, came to 4.80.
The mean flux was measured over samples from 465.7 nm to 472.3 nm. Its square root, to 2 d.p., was 4.50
